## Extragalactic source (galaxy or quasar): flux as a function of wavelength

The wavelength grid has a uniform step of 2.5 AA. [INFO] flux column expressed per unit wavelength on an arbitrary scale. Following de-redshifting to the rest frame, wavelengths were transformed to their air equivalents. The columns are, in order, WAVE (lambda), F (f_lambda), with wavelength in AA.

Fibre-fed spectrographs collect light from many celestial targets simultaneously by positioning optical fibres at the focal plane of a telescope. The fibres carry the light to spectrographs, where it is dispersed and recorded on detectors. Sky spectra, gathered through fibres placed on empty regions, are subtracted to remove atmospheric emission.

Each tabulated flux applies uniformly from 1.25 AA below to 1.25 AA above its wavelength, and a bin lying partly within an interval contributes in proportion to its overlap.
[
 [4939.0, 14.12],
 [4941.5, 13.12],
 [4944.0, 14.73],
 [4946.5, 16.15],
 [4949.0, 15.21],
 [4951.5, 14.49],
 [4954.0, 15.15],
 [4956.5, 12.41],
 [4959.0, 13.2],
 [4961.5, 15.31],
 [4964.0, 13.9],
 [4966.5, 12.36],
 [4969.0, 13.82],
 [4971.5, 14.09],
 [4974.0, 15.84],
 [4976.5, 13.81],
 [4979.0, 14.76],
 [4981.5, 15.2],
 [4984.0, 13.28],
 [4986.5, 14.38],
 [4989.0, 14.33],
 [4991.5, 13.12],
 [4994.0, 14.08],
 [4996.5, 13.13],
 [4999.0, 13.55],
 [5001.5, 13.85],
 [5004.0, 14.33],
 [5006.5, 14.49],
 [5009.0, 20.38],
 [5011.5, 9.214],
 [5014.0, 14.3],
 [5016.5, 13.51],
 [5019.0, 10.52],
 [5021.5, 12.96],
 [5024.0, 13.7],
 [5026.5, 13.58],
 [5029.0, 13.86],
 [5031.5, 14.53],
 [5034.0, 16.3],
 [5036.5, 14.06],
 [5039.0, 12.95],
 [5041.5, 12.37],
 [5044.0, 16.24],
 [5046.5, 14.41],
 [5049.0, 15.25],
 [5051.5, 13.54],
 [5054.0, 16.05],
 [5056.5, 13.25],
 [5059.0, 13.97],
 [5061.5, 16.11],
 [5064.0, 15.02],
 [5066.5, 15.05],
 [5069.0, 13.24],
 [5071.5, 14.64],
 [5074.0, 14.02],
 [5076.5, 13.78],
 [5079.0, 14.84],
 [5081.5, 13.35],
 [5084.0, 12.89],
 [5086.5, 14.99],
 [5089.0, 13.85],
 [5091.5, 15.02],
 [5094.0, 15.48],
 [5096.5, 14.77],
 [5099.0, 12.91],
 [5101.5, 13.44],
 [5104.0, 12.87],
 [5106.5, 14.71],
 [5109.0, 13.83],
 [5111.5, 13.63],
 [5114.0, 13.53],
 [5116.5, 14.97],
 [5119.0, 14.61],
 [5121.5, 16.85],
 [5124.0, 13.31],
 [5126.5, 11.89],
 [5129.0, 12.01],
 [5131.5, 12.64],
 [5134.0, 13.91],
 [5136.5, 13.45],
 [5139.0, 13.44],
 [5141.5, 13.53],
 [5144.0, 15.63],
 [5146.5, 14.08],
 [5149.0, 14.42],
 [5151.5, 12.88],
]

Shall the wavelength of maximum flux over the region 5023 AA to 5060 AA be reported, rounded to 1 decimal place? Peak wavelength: 5034.0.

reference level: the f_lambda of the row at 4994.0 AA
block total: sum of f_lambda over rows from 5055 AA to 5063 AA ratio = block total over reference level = 3.08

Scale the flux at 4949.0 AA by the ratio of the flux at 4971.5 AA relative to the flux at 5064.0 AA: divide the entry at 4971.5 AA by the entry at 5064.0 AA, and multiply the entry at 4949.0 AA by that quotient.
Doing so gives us 14.3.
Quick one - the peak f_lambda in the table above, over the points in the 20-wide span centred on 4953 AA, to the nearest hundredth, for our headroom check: 16.15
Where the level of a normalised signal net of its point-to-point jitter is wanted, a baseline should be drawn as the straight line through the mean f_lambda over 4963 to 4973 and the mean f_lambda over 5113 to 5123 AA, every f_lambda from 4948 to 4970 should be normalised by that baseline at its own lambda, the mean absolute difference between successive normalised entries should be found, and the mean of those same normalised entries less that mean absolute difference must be 0.93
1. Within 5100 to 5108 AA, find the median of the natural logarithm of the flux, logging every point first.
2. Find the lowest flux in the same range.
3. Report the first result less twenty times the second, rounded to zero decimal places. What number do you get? -255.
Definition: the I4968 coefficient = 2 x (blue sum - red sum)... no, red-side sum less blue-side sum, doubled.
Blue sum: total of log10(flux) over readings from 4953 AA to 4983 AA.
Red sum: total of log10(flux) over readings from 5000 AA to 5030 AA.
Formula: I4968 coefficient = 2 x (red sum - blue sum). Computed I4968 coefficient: -0.5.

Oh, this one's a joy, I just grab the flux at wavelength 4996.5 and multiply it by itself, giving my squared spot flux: 172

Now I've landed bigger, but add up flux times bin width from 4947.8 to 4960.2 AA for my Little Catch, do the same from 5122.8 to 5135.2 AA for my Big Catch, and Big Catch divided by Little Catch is 0.90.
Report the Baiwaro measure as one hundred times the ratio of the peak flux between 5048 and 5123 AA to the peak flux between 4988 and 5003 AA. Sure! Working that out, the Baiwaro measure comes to 118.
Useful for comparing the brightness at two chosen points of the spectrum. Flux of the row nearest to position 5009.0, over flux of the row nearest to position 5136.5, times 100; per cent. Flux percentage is 152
